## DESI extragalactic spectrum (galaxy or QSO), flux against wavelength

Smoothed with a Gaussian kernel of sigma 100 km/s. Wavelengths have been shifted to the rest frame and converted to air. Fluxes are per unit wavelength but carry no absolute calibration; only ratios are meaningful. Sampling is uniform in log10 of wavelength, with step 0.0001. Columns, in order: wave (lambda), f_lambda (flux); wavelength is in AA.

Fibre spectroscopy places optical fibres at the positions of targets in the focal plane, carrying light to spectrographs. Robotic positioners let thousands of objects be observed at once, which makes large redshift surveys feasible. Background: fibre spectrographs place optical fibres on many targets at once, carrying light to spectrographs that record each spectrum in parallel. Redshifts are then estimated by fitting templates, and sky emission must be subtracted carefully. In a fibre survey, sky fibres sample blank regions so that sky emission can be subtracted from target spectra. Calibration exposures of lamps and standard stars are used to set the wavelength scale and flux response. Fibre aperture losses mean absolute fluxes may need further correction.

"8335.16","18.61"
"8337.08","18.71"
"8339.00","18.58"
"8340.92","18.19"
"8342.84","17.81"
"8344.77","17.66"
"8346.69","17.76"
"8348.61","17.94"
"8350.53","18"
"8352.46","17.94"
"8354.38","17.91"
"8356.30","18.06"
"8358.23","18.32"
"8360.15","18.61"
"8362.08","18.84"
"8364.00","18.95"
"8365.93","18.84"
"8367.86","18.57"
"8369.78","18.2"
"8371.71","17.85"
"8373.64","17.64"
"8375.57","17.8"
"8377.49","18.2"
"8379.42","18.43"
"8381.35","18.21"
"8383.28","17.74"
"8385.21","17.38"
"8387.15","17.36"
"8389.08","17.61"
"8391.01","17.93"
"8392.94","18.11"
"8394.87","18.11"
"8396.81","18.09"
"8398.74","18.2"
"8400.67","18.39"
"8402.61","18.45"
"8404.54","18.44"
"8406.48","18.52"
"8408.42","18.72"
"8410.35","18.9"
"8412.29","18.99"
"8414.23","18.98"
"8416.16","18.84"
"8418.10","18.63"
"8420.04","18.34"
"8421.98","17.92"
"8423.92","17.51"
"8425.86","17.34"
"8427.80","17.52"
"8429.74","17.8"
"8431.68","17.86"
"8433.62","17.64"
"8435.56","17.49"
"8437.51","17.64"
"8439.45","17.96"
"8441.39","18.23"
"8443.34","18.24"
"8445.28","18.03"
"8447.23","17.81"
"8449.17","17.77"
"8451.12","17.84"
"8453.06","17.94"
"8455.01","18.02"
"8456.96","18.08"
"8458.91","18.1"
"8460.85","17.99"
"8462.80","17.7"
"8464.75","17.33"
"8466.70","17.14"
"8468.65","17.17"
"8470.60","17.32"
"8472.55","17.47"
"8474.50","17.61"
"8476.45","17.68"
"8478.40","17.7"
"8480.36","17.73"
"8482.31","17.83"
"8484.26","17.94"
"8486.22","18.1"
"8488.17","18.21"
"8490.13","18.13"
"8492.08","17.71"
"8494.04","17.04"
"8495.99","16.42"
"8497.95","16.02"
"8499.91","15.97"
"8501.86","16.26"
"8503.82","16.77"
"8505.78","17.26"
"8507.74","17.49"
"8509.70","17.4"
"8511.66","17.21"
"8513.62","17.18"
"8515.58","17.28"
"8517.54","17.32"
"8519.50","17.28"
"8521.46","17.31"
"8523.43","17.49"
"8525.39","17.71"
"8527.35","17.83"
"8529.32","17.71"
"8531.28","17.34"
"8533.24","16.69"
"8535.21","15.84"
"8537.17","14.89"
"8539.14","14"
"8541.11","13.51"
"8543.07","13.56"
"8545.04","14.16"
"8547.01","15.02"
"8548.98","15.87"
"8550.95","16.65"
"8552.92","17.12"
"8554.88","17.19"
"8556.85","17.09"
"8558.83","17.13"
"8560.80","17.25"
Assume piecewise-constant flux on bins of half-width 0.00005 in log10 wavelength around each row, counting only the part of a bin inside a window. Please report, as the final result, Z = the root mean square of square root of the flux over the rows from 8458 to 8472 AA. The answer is 4.19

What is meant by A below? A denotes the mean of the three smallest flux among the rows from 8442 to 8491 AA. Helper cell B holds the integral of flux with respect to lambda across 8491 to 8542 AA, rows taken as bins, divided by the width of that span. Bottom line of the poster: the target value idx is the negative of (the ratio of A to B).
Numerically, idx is -1.03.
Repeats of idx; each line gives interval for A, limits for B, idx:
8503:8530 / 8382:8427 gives -0.94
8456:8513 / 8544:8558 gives -1.00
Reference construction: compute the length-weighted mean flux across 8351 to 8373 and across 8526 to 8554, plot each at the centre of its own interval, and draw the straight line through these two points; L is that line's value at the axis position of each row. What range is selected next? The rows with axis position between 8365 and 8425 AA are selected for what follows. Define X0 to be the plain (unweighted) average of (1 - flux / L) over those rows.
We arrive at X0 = -0.02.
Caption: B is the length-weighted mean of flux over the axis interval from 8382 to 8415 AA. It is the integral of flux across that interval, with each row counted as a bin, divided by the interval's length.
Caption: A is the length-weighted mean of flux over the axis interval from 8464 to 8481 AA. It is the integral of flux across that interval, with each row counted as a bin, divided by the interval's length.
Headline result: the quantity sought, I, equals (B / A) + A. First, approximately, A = 17.45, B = 18.2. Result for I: 18.50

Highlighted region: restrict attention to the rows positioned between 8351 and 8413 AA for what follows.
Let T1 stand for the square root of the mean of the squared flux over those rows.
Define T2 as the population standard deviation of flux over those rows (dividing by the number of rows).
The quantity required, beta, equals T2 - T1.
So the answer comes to -17.8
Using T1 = 18.2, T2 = 0.4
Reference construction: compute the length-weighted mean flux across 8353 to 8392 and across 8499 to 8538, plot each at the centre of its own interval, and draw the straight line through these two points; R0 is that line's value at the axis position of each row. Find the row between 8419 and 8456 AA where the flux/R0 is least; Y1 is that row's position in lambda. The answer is 8425.86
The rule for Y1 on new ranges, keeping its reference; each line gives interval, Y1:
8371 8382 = 8373.64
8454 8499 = 8497.95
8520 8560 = 8541.11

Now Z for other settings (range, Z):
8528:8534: 4.15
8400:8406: 4.29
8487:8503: 4.12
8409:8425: 4.30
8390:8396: 4.25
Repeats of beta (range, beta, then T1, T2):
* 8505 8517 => -17.2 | 17.3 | 0.1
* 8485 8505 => -16.2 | 17.1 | 0.9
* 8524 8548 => -14.1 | 15.8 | 1.6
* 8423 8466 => -17.6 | 17.8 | 0.3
